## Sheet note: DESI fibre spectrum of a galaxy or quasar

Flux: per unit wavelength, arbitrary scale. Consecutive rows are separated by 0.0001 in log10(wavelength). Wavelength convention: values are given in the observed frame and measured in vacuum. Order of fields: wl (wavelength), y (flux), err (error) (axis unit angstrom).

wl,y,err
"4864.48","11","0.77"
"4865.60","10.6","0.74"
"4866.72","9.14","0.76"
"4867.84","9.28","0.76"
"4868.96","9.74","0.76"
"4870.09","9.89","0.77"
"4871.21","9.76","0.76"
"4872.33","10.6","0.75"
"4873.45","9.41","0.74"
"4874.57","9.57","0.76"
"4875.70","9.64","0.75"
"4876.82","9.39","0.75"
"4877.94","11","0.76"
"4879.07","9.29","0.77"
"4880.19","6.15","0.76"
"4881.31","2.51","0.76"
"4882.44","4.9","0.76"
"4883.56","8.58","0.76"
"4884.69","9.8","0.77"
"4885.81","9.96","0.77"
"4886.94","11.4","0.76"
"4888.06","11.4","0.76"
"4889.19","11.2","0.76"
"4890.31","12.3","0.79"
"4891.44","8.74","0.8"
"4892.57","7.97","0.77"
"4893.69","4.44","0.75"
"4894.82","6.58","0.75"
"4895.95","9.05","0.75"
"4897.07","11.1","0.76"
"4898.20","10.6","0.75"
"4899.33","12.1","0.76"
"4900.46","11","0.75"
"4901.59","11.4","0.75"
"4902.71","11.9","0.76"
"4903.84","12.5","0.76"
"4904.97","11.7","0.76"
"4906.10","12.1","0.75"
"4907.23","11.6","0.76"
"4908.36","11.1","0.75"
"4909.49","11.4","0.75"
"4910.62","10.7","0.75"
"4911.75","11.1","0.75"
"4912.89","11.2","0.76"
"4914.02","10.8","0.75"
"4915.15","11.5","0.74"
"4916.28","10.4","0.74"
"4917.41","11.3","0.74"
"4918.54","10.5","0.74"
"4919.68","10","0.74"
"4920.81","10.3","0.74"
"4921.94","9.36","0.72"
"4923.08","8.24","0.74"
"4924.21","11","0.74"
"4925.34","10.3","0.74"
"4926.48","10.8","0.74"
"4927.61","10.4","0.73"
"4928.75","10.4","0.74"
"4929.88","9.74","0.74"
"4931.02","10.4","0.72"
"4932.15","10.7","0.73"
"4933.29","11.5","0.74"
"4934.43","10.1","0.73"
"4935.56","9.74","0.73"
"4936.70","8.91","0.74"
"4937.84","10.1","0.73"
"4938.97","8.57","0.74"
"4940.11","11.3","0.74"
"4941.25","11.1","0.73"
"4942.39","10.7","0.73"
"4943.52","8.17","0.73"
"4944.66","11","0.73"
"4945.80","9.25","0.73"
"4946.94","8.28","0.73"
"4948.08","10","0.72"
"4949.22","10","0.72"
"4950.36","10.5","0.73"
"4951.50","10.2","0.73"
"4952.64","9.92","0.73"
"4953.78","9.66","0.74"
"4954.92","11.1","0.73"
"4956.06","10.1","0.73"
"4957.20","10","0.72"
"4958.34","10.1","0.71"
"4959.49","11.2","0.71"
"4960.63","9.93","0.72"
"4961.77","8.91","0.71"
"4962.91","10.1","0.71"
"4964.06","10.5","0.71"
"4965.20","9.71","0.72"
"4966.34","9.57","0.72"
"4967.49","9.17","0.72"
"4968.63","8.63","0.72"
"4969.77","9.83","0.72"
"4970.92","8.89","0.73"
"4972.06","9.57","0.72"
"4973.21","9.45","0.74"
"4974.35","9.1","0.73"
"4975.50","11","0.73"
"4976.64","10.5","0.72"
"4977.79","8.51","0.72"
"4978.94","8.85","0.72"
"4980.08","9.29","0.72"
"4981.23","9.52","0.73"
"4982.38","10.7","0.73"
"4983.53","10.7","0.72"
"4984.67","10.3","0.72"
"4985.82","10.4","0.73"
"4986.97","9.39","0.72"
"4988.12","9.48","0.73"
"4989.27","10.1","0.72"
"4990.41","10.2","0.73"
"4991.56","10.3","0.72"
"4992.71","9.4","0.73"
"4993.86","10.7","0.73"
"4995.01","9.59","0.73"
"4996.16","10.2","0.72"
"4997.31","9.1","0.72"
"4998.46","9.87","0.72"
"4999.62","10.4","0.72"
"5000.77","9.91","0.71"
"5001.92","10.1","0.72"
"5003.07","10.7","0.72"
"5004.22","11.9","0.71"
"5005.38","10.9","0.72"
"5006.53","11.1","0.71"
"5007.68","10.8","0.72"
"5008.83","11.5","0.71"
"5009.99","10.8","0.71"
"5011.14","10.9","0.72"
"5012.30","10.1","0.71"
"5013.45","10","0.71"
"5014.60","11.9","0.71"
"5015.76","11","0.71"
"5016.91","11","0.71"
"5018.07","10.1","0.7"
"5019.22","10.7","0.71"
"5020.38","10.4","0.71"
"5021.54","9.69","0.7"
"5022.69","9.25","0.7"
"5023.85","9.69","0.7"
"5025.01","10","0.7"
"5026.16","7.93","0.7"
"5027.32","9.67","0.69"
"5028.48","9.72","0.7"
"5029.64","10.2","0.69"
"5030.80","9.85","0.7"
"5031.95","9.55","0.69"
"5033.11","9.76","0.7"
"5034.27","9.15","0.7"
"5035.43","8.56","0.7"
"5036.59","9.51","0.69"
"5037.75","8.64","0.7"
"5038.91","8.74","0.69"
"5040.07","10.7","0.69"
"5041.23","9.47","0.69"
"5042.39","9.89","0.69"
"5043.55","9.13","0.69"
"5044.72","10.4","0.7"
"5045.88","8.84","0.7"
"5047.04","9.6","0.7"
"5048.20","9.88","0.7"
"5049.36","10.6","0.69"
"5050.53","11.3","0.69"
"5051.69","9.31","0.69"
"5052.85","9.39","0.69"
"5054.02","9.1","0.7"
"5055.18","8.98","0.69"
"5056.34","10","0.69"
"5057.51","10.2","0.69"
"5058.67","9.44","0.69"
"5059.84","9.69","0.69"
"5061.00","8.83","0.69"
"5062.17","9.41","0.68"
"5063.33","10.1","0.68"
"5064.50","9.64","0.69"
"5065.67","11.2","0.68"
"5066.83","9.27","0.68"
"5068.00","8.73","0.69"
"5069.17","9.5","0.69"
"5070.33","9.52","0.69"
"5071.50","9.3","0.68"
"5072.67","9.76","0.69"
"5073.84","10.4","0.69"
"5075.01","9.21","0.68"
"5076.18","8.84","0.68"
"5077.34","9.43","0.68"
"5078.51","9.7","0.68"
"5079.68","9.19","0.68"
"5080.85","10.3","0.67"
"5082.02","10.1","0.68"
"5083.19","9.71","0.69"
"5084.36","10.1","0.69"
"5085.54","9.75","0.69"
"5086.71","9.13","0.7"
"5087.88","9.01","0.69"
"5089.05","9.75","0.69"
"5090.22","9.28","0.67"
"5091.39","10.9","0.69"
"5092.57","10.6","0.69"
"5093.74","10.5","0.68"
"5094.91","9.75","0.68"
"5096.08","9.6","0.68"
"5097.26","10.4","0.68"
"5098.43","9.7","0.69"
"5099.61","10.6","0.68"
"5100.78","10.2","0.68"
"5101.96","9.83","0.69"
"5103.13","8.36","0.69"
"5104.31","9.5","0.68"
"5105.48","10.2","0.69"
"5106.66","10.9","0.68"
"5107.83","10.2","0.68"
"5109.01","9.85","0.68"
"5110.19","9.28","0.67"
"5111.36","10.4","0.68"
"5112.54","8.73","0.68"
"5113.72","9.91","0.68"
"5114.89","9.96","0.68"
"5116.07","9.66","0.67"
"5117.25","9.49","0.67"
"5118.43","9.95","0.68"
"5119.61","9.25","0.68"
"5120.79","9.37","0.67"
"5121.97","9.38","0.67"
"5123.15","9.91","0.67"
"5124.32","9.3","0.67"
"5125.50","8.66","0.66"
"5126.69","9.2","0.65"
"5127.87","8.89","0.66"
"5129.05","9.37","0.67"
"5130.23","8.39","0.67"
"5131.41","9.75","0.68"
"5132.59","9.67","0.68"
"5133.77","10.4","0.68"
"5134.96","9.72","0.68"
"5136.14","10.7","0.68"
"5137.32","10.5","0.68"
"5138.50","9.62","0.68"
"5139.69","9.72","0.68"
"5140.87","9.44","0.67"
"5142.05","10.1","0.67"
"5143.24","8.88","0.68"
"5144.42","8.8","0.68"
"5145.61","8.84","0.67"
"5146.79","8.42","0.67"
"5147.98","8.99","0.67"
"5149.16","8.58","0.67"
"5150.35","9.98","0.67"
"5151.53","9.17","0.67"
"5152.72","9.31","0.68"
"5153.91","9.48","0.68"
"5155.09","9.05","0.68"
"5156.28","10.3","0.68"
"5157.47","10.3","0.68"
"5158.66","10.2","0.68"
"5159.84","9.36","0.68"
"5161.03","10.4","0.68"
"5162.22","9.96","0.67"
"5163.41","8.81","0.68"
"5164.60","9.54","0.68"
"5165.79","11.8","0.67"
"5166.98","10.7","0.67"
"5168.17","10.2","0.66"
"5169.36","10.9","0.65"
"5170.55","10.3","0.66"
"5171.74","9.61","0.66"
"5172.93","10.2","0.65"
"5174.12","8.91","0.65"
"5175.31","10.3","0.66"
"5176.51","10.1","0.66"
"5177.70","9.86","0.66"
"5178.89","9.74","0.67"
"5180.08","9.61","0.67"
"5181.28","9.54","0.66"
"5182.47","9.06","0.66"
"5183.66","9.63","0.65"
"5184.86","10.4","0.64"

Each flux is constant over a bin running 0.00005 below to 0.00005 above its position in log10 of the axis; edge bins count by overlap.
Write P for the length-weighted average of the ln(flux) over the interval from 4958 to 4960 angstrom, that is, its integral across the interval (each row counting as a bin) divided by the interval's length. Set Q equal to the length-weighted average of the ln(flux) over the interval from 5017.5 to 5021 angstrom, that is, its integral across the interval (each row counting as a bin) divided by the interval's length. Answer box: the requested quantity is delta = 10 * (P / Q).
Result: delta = 10.1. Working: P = 2.36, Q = 2.34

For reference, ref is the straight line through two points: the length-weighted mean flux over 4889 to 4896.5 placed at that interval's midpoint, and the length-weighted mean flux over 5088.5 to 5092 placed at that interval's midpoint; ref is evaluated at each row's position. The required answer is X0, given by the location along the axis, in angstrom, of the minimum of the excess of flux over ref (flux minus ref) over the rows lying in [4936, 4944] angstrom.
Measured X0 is 4943.52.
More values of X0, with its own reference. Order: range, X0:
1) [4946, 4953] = 4946.94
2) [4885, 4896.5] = 4893.69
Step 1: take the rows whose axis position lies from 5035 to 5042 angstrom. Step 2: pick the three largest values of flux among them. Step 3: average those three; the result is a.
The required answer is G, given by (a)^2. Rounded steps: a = 9.9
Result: 98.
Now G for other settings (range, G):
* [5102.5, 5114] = 110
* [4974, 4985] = 117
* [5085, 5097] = 114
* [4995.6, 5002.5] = 105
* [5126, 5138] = 111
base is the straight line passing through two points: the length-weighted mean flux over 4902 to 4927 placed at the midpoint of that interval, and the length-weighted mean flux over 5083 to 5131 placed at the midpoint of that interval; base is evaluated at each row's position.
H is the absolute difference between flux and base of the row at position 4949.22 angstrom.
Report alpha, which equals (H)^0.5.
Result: 0.83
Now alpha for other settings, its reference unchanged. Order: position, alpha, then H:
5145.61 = 0.77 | 0.6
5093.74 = 0.86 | 0.7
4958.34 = 0.72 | 0.5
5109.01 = 0.43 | 0.2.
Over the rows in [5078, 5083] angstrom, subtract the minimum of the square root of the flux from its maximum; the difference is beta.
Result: 0.2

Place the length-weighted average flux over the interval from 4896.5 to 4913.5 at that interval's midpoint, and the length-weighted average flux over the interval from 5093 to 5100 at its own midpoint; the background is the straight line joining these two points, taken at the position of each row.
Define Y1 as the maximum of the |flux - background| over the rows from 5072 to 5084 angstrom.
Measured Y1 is 1.4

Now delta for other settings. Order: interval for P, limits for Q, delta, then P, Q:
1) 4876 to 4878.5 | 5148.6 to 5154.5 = 10.4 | 2.32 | 2.23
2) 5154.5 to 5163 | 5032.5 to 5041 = 10.3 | 2.29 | 2.23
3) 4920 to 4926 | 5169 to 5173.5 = 9.8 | 2.28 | 2.32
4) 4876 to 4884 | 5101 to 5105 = 8.6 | 1.92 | 2.23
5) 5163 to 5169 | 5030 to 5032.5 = 10.2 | 2.32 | 2.28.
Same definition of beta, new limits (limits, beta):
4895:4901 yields 0.5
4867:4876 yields 0.2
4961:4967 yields 0.3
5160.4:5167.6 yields 0.5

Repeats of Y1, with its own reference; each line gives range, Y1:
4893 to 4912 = 7.1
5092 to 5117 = 1.7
